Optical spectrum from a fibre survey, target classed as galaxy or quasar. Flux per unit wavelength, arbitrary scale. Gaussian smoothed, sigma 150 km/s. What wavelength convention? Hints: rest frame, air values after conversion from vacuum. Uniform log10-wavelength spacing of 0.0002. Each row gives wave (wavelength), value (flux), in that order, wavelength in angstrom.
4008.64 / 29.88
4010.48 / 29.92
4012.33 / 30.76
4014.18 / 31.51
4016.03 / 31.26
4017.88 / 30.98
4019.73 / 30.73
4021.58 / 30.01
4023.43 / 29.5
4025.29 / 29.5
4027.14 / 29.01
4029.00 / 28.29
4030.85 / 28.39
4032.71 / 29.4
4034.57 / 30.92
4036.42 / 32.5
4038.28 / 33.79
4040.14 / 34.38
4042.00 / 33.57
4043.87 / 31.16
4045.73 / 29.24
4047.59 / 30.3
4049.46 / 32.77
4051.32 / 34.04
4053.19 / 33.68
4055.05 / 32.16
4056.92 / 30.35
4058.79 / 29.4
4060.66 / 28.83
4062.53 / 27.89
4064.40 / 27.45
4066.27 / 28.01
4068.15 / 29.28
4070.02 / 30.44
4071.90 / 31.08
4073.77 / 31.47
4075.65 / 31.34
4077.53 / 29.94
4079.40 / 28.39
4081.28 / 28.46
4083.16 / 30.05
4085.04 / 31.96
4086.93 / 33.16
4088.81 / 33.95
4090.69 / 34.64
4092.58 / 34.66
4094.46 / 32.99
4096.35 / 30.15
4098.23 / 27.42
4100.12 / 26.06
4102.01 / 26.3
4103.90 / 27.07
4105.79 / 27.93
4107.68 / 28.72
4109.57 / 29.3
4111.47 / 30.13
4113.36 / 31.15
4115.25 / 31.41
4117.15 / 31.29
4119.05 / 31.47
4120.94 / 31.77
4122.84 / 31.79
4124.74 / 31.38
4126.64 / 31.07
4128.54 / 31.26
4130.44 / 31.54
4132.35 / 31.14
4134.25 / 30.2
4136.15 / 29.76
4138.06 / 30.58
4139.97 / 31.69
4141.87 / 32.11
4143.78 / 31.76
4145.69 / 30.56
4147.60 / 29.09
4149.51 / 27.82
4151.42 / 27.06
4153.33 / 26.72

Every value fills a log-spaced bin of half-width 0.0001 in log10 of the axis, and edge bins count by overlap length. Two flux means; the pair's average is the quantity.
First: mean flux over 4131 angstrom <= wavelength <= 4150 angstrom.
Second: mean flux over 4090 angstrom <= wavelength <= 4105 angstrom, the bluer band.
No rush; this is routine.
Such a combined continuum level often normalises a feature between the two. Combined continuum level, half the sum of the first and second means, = 30.2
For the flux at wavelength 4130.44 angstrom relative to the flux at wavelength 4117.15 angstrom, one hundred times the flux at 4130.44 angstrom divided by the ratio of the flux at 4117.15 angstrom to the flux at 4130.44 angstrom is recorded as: 3179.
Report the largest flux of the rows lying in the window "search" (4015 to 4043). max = 34.38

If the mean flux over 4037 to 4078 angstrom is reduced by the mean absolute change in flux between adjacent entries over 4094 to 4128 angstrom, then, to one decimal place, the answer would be 30.1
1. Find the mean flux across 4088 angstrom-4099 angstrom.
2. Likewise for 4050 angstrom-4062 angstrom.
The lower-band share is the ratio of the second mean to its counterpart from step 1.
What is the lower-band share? 0.97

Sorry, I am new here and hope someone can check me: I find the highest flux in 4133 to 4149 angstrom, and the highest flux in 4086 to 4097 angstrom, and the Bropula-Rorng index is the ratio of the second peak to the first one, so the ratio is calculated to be 1.08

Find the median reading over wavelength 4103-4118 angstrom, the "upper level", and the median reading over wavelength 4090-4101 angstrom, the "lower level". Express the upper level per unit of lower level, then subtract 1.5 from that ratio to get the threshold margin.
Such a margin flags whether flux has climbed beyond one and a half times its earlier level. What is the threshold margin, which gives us -0.56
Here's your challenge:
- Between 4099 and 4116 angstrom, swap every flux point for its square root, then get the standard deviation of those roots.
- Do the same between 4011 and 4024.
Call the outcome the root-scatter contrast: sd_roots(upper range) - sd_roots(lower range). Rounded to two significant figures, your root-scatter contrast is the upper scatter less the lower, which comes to 0.12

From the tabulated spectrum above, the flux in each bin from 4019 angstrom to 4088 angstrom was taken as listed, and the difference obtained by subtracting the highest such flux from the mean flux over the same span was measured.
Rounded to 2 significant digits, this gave -3.8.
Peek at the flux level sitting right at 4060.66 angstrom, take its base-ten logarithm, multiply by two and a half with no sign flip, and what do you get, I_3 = 3.65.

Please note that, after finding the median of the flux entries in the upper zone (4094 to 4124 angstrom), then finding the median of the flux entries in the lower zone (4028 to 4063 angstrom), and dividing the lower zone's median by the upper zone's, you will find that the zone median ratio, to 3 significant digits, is 1.03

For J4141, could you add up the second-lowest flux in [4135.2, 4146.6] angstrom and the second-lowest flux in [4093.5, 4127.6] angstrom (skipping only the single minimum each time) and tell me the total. 56.9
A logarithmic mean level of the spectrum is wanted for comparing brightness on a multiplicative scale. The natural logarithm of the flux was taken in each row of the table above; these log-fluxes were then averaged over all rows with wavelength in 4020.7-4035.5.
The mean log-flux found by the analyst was 3.38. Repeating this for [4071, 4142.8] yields 3.42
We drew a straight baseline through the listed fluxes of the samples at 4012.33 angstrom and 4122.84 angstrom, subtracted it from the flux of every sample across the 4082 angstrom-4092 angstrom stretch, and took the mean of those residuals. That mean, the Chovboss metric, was 1.3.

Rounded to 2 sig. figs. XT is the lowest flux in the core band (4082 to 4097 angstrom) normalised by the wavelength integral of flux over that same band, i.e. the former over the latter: 0.061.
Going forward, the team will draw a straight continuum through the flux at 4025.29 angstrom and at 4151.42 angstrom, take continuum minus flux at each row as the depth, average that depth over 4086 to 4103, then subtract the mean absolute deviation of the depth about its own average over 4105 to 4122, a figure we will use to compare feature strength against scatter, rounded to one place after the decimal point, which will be -4.1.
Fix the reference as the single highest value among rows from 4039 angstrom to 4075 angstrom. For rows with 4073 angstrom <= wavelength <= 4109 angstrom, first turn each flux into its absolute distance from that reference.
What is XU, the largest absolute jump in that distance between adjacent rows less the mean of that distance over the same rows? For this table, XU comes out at -1.4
